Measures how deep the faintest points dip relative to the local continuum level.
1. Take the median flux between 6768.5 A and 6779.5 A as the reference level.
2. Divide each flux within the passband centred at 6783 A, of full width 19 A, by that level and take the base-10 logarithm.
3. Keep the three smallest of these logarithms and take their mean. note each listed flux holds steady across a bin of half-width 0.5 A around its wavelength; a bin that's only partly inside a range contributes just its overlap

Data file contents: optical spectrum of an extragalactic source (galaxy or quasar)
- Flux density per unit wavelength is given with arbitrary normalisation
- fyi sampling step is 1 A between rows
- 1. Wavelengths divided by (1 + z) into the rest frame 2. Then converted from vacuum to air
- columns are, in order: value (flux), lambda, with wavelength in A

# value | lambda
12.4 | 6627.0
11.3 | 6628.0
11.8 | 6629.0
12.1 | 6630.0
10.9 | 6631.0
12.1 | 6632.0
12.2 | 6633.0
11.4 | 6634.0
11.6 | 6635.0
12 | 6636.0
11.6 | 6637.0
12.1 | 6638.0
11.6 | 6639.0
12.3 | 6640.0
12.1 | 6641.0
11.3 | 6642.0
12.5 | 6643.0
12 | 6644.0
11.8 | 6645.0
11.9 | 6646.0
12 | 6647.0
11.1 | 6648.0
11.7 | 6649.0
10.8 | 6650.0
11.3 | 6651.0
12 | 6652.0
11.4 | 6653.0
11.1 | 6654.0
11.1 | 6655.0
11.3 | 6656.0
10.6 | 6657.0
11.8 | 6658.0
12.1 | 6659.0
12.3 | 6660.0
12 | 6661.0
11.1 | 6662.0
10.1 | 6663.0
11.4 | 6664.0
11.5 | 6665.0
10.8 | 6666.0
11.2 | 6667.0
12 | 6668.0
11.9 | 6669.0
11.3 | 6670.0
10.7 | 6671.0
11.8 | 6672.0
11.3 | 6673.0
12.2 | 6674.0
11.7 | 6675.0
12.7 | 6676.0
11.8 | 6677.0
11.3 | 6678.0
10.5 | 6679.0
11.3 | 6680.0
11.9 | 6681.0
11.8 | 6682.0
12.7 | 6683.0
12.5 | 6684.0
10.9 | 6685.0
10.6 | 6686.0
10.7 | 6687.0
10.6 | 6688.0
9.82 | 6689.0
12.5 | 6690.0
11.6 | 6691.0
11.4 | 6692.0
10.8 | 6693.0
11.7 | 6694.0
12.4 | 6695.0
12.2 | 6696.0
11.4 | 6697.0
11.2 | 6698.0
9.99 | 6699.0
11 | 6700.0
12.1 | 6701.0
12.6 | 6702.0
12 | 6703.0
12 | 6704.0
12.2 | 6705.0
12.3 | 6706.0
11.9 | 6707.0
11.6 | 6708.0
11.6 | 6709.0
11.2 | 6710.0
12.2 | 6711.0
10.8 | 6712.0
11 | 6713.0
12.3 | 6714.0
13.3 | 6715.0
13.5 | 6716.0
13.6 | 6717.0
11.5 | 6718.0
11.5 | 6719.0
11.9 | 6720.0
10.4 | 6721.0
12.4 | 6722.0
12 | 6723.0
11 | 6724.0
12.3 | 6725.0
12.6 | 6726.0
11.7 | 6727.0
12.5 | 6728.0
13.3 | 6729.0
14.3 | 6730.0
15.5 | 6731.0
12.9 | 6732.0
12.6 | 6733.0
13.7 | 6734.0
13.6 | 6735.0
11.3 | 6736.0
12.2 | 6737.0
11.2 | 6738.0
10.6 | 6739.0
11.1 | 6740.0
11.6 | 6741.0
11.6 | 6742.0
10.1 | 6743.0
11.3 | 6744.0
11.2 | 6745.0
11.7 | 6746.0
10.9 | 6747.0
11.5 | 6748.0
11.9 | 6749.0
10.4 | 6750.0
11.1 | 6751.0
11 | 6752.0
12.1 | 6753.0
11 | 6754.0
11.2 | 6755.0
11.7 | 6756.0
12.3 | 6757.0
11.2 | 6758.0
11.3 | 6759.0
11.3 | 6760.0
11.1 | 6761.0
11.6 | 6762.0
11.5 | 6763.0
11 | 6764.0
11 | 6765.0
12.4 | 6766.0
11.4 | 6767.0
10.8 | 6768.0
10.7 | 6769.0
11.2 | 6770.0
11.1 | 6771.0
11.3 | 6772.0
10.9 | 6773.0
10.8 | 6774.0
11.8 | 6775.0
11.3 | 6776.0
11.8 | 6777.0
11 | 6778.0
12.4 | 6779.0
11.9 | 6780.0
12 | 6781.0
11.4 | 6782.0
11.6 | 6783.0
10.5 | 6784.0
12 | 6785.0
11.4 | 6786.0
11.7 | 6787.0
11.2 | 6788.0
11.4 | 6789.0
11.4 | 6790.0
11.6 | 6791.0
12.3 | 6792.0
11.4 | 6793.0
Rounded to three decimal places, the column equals -0.017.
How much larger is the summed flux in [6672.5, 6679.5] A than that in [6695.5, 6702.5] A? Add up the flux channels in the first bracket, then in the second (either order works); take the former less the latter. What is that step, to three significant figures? 1.01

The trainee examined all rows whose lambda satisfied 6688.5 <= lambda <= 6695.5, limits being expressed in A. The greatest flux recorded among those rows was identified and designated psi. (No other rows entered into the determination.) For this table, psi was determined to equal 12.5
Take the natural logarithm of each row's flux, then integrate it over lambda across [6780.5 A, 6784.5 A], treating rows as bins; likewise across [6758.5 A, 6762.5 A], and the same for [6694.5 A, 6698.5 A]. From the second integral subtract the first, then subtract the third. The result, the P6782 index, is -9.88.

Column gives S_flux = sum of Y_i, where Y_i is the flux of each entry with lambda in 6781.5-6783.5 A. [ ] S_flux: 23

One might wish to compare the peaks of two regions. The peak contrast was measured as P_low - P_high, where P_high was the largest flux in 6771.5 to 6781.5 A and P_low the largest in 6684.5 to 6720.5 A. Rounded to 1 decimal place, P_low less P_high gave 1.2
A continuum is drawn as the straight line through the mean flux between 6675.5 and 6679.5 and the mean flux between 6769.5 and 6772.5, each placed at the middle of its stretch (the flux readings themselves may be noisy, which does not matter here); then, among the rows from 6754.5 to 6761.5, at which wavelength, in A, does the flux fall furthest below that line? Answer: 6761.0 A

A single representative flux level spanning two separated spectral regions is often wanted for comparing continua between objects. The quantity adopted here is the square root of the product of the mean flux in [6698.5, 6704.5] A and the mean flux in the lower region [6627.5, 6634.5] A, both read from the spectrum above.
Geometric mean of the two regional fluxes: 11.7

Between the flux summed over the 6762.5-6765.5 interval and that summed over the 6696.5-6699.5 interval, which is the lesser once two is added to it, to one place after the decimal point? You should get 34.6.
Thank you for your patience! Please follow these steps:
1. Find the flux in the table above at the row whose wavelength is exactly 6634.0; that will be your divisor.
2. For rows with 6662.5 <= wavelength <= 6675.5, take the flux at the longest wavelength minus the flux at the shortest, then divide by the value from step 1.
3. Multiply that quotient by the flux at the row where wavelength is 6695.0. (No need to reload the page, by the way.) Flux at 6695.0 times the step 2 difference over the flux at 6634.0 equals 1.7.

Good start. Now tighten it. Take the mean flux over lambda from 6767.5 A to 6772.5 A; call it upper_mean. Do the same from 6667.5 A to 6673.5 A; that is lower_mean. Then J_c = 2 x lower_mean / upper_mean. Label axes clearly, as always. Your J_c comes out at 2.09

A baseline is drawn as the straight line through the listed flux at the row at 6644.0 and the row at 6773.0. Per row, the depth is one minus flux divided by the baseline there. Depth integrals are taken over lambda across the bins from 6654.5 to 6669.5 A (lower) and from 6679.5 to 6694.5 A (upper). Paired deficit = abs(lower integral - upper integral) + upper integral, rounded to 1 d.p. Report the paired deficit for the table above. 0.5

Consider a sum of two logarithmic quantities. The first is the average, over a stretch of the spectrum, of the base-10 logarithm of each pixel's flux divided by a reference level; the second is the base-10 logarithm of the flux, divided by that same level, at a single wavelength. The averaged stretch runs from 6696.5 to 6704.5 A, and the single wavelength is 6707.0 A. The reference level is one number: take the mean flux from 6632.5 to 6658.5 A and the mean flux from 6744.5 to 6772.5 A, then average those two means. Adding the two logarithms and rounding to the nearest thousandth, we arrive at 0.017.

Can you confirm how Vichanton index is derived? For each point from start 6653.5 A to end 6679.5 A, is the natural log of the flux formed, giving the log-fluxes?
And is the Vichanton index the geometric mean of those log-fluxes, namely 2.44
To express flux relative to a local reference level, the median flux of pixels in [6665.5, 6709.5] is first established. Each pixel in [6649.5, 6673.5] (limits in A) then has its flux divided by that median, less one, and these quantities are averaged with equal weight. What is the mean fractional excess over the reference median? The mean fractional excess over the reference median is -0.024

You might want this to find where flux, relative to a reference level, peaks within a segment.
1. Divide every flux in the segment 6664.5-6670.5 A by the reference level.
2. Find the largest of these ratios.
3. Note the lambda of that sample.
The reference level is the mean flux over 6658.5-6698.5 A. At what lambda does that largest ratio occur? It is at 6668.0 A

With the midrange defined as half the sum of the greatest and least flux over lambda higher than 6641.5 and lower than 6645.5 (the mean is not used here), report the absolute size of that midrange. 11.9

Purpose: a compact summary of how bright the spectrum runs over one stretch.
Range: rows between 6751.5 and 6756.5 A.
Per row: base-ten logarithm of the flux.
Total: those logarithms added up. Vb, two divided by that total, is 0.3786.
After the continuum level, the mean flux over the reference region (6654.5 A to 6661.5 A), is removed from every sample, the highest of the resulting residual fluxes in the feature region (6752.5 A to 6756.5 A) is 0.50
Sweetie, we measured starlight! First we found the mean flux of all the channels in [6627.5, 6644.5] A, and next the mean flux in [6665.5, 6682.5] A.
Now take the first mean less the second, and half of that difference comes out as 0.14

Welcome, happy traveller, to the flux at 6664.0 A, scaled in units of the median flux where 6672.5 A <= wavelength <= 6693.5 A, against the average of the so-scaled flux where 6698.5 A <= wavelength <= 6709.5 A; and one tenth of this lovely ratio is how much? 0.097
